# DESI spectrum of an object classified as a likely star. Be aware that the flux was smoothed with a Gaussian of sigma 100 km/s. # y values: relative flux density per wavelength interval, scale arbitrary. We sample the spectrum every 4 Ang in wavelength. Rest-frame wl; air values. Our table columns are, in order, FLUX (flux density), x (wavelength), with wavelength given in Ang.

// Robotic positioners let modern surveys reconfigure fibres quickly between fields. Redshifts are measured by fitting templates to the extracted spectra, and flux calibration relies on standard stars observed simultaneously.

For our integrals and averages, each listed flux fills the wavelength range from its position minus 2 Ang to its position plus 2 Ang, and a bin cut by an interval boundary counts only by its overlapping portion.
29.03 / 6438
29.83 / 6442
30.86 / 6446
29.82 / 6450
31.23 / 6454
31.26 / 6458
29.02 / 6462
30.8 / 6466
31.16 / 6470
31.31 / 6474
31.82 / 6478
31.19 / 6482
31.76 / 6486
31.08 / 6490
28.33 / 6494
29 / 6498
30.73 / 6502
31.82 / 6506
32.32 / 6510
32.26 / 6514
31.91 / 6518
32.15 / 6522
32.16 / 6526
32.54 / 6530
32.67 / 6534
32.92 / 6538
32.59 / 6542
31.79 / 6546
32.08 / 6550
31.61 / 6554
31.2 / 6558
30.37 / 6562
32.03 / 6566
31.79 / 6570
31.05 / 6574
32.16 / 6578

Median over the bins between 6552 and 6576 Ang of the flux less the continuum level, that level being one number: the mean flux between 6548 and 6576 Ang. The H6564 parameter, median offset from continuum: -0.04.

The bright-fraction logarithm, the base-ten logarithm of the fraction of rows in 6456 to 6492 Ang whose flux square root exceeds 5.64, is -1.0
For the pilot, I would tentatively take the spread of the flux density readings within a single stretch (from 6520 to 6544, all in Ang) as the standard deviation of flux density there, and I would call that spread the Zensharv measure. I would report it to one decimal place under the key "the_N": 0.3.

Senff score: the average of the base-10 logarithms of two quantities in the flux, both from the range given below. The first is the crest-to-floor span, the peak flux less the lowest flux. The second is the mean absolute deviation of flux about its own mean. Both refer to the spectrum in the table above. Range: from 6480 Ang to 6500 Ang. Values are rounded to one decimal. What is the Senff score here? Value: 0.3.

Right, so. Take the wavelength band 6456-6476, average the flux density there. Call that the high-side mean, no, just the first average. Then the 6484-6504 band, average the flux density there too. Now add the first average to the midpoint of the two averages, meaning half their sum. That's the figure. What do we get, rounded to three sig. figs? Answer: 61.2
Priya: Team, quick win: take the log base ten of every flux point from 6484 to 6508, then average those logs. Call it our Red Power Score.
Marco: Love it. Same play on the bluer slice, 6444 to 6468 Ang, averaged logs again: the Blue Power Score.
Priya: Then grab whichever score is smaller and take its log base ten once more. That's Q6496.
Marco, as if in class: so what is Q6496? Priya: 0.171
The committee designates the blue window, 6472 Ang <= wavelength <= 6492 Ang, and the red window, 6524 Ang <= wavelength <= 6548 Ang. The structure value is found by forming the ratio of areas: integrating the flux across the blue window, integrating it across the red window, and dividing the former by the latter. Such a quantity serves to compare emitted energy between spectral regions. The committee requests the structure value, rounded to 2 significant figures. 0.81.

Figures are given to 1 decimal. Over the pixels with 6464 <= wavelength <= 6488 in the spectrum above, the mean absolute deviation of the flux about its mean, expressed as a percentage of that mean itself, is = 1.0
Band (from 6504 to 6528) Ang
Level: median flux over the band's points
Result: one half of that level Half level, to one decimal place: 16.1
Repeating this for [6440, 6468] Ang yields 15.4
